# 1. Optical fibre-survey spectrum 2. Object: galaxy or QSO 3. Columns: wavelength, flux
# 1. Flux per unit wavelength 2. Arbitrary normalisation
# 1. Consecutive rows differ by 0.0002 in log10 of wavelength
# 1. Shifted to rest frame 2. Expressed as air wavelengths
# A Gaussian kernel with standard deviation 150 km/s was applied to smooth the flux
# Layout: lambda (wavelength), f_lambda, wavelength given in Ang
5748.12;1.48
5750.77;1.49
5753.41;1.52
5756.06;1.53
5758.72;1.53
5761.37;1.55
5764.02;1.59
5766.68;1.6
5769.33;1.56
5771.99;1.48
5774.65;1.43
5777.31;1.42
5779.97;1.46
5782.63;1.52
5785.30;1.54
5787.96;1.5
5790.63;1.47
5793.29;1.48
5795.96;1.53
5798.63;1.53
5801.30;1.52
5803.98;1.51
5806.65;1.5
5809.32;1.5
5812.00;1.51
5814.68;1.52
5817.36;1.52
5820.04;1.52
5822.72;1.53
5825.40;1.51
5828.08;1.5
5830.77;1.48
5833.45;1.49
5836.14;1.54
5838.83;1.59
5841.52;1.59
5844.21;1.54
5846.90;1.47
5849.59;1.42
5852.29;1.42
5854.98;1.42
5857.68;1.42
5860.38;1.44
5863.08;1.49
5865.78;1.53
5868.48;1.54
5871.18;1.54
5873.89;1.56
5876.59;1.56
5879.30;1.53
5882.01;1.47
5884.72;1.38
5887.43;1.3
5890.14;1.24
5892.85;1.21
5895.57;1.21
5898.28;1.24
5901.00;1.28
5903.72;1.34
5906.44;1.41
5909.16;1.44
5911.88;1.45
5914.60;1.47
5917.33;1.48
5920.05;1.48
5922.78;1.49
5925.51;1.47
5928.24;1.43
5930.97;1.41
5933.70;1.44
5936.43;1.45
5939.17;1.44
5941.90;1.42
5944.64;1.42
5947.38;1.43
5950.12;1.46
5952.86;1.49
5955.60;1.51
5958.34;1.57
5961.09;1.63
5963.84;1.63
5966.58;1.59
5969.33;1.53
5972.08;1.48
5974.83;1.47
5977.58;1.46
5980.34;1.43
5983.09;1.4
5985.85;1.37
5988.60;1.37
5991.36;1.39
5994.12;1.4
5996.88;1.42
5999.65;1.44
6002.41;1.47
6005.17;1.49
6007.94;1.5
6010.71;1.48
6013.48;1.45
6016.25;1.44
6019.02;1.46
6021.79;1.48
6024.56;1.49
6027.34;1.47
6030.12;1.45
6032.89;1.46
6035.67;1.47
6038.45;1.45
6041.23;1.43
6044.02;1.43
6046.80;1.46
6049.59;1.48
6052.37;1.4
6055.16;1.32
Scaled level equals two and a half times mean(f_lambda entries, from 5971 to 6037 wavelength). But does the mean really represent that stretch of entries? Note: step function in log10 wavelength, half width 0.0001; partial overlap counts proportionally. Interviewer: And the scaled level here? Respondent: 3.62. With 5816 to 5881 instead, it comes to 3.77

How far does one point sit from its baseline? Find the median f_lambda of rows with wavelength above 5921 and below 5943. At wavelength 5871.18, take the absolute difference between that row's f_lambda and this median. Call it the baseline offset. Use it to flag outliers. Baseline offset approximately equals 0.100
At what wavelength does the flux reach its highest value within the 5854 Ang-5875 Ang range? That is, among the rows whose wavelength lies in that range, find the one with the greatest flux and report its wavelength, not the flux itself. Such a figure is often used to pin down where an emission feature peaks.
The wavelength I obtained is 5873.89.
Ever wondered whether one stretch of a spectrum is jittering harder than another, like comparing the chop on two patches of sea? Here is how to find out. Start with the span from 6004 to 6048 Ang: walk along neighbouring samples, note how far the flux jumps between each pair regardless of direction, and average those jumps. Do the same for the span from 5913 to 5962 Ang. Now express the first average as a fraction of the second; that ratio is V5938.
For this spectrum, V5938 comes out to 0.75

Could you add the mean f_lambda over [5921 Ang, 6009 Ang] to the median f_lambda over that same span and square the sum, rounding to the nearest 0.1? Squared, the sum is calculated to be 8.5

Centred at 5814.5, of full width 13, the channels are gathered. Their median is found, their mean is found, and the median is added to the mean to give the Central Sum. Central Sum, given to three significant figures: 3.03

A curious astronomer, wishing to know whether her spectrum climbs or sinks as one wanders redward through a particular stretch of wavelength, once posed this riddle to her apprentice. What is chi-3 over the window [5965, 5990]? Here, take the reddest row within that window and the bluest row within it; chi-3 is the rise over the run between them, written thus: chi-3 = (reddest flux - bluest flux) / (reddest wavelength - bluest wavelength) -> -0.010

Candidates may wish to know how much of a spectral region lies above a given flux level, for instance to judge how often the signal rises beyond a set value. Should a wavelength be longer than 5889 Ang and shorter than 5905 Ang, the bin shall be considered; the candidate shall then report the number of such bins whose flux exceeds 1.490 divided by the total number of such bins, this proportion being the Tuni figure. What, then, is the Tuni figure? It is 0.0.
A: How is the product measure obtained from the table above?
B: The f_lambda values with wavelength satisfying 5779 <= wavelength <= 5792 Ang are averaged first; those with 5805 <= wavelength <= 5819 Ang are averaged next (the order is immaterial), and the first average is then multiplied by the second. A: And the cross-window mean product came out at 2.26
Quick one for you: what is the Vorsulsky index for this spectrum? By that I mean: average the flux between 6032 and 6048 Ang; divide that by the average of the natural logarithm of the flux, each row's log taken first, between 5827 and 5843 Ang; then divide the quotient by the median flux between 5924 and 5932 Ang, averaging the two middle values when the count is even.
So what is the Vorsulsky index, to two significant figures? 2.4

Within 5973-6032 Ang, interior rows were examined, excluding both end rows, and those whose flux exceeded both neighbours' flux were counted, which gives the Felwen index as 2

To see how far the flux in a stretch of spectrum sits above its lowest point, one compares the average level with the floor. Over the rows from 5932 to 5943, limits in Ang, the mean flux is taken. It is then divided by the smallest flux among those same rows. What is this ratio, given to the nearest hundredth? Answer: 1.01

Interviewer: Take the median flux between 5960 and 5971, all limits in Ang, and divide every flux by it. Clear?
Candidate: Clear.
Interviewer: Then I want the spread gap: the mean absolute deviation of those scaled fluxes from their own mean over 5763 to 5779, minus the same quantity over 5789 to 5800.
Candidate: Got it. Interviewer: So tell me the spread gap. 0.026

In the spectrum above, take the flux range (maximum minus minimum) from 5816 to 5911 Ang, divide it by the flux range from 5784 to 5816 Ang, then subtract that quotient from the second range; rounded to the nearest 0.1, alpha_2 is -5.4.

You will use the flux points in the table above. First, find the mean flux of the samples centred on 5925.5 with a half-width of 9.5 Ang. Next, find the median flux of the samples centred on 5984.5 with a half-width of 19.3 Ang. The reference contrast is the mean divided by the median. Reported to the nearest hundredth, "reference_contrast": 1.02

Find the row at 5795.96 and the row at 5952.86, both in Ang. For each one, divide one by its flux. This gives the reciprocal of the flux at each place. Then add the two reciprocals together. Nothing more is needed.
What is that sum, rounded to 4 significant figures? 1.325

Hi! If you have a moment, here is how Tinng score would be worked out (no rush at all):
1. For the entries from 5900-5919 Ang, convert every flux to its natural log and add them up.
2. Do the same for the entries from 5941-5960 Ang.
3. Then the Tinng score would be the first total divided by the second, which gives 0.89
